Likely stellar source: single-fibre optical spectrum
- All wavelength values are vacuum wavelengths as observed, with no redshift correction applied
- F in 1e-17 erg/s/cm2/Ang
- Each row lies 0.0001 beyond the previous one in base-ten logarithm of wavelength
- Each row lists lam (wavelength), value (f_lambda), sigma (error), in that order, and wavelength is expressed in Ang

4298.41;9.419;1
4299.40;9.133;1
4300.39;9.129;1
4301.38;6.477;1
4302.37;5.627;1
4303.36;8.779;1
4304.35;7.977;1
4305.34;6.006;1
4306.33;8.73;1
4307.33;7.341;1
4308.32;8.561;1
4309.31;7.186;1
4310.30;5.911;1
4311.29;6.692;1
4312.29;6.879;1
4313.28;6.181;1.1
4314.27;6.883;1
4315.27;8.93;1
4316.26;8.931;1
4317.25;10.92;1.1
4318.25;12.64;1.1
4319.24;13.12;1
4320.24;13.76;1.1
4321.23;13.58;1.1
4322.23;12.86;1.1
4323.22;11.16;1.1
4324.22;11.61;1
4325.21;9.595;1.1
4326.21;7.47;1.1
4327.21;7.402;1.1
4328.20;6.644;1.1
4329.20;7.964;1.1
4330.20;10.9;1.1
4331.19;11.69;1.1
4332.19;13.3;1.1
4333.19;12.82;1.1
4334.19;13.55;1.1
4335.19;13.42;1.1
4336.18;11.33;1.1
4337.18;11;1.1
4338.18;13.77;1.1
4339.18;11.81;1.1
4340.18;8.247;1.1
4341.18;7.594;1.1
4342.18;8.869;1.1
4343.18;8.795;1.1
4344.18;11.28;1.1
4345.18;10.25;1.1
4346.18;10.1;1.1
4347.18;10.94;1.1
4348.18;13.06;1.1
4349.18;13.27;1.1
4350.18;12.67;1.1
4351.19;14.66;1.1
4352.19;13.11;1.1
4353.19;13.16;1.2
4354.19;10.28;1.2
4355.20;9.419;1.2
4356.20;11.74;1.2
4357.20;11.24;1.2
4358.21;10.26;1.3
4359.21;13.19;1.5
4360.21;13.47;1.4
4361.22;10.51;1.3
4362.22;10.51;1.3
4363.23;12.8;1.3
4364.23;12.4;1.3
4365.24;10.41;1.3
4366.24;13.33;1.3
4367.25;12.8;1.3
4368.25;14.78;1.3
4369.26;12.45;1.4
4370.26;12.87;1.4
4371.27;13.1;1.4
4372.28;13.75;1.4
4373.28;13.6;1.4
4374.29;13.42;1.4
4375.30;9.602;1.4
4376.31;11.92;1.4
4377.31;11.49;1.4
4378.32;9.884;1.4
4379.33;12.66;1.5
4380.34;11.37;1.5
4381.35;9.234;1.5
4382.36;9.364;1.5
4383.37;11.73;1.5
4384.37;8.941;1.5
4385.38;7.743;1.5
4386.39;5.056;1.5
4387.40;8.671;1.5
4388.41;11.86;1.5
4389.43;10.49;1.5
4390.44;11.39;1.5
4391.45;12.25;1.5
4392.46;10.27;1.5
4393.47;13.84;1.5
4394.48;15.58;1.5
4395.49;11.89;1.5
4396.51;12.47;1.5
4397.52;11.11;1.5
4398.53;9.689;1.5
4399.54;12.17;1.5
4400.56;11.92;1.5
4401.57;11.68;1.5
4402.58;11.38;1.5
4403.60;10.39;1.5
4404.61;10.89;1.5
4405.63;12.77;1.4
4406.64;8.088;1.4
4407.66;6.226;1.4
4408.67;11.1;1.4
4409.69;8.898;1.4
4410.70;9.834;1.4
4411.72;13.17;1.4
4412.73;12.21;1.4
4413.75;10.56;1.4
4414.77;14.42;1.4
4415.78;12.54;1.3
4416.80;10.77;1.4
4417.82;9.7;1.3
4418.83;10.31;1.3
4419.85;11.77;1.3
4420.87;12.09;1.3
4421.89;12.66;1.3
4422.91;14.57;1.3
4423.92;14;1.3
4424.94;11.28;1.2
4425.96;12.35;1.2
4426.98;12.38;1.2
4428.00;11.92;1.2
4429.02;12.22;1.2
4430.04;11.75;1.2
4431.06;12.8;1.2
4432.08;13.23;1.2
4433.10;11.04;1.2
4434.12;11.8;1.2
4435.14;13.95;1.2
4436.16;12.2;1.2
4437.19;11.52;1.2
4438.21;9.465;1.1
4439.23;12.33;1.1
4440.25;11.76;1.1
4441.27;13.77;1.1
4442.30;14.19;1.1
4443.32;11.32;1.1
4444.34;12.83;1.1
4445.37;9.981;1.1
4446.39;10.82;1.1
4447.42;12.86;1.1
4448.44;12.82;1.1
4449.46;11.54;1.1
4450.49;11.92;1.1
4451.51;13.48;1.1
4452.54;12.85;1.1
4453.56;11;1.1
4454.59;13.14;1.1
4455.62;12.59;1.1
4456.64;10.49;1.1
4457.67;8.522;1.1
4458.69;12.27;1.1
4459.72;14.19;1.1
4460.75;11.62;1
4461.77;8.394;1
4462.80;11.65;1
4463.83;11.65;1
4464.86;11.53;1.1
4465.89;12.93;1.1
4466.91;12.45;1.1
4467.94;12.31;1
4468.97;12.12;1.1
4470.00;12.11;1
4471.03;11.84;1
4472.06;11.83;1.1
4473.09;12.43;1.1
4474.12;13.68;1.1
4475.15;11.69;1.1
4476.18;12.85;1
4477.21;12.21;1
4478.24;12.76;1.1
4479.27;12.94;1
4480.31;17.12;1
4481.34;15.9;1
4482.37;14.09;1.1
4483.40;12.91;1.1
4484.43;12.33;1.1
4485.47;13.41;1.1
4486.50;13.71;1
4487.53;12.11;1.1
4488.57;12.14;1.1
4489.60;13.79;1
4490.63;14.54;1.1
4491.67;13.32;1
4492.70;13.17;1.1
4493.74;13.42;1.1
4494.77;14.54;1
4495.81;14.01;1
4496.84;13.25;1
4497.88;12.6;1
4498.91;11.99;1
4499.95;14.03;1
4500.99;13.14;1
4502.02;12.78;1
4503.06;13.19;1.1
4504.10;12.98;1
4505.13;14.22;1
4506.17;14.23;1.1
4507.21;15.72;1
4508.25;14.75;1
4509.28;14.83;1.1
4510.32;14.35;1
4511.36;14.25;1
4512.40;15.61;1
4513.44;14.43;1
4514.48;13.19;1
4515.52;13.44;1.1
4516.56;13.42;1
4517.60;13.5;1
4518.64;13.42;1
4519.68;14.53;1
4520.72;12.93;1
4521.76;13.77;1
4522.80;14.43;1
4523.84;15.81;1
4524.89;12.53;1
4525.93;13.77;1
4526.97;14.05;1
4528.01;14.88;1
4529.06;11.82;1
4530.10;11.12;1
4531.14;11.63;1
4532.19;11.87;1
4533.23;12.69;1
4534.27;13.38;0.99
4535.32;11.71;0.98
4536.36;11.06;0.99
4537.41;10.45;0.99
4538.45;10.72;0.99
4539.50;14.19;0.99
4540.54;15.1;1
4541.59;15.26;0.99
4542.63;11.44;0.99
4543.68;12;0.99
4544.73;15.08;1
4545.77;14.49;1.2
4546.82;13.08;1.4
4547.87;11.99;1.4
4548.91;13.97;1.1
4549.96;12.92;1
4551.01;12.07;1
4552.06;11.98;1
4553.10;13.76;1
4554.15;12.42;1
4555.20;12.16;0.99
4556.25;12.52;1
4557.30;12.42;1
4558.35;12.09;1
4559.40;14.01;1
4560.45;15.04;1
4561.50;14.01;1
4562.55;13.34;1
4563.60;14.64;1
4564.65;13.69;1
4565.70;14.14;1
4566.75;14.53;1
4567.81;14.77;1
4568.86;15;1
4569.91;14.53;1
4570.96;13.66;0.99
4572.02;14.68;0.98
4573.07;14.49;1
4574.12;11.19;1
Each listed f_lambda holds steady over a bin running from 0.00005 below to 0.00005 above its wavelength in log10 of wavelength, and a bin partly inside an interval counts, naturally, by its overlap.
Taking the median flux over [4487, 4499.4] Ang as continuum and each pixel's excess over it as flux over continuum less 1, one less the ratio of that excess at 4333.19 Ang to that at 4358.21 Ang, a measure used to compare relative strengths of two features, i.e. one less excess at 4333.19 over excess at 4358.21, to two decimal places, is 0.85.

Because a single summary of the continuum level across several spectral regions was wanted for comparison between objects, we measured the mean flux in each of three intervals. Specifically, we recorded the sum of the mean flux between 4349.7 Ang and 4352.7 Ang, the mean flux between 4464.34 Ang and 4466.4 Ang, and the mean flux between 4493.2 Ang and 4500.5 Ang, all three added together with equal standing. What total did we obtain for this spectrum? 39.1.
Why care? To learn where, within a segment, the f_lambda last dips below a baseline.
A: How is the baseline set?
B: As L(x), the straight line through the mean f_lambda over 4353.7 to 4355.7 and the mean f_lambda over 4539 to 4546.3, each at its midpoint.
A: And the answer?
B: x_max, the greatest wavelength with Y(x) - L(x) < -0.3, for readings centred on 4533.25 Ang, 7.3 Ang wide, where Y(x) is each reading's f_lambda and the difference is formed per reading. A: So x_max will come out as 4536.36 Ang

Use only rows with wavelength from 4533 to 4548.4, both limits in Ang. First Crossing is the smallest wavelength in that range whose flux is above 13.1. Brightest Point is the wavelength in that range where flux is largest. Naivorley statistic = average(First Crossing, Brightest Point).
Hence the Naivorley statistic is 4537.9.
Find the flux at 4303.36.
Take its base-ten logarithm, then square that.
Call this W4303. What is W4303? 0.89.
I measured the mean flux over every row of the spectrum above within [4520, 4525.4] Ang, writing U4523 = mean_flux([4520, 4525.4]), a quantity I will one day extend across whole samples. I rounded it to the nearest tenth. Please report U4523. 13.9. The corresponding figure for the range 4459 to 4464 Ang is 11.5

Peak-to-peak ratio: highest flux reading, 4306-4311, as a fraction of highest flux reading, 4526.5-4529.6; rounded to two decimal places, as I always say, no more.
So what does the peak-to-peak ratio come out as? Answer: 0.59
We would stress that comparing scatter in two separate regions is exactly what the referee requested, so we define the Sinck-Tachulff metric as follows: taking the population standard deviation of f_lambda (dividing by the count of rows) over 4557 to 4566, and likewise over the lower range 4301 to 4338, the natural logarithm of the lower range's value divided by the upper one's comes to 1.1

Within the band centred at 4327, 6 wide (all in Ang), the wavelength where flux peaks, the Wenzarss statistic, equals 4324.22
